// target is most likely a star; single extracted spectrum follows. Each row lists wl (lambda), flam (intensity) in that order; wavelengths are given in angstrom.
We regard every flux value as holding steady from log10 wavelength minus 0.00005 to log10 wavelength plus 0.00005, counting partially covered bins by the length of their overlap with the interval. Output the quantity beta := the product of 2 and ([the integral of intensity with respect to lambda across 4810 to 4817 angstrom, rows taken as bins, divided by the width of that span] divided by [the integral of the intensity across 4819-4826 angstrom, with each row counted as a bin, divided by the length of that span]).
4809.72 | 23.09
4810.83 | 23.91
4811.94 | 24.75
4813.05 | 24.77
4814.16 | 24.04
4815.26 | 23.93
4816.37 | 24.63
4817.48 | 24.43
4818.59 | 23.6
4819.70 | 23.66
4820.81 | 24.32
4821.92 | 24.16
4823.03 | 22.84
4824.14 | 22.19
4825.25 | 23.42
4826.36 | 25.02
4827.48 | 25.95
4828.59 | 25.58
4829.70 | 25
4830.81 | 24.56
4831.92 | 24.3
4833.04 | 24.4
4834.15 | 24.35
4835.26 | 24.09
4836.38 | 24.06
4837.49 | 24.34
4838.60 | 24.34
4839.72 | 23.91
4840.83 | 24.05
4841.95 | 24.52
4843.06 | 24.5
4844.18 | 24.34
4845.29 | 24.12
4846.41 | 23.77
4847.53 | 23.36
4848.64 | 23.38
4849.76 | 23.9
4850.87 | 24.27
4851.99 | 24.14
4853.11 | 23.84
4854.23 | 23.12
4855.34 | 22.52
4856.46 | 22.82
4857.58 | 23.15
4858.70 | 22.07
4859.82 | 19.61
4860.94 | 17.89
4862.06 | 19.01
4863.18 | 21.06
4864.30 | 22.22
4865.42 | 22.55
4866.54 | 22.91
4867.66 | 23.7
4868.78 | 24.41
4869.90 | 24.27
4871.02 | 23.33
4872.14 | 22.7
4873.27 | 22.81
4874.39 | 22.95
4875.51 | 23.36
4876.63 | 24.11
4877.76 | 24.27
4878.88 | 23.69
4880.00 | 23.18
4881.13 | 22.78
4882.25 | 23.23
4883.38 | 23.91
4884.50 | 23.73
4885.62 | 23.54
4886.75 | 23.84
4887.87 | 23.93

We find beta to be 2.07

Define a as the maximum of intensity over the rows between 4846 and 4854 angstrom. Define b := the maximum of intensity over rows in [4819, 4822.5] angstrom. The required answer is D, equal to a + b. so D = 48.6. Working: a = 24.27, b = 24.32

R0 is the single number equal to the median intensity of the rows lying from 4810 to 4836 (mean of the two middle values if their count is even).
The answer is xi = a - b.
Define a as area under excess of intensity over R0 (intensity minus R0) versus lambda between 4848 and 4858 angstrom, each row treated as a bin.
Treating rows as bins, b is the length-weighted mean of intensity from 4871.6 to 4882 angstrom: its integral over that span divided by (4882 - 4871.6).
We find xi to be -31.9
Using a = -8.6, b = 23.3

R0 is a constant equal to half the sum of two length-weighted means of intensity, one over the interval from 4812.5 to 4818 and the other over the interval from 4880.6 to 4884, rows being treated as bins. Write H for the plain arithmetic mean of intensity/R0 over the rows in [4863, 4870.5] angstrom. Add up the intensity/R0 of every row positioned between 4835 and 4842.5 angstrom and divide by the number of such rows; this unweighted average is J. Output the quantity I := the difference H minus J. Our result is -0.049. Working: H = 0.96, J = 1.01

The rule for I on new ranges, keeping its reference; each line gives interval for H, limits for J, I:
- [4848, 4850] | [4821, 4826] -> 0.020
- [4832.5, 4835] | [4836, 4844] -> 0.005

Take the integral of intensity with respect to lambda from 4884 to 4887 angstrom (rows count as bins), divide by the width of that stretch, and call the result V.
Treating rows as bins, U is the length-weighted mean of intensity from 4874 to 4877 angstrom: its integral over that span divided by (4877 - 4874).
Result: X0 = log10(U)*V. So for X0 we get 32.5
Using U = 23.5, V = 23.7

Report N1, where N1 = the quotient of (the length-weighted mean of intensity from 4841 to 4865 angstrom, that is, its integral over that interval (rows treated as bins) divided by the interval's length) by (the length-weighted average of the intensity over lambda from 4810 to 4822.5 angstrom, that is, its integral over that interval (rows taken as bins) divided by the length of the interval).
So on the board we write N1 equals 0.94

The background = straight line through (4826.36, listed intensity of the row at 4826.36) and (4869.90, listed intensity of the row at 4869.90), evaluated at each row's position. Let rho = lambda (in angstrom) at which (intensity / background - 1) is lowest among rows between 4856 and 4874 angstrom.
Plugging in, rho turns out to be 4860.94 angstrom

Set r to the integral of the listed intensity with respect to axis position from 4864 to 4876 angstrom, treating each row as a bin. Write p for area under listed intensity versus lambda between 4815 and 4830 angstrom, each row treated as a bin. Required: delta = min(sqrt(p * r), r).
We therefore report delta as 279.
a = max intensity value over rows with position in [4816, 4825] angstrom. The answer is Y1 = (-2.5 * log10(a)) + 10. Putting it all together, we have 6.52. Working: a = 24.63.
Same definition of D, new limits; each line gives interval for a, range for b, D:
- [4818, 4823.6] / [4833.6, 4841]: 48.7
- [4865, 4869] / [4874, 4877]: 48.5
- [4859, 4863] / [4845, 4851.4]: 43.9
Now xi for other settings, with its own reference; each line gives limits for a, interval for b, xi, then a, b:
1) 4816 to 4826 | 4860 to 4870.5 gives -28.1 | -6.2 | 21.9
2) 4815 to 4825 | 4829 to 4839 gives -30.3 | -5.8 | 24.4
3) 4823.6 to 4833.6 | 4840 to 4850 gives -22.2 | 1.7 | 24.0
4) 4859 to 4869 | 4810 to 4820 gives -53.4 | -29.2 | 24.2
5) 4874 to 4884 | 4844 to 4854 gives -32.0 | -8.1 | 23.9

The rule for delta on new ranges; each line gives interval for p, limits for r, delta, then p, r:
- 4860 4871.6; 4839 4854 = 303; 256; 360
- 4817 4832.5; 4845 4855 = 237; 375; 237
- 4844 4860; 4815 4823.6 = 206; 373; 206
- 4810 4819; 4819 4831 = 252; 218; 291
